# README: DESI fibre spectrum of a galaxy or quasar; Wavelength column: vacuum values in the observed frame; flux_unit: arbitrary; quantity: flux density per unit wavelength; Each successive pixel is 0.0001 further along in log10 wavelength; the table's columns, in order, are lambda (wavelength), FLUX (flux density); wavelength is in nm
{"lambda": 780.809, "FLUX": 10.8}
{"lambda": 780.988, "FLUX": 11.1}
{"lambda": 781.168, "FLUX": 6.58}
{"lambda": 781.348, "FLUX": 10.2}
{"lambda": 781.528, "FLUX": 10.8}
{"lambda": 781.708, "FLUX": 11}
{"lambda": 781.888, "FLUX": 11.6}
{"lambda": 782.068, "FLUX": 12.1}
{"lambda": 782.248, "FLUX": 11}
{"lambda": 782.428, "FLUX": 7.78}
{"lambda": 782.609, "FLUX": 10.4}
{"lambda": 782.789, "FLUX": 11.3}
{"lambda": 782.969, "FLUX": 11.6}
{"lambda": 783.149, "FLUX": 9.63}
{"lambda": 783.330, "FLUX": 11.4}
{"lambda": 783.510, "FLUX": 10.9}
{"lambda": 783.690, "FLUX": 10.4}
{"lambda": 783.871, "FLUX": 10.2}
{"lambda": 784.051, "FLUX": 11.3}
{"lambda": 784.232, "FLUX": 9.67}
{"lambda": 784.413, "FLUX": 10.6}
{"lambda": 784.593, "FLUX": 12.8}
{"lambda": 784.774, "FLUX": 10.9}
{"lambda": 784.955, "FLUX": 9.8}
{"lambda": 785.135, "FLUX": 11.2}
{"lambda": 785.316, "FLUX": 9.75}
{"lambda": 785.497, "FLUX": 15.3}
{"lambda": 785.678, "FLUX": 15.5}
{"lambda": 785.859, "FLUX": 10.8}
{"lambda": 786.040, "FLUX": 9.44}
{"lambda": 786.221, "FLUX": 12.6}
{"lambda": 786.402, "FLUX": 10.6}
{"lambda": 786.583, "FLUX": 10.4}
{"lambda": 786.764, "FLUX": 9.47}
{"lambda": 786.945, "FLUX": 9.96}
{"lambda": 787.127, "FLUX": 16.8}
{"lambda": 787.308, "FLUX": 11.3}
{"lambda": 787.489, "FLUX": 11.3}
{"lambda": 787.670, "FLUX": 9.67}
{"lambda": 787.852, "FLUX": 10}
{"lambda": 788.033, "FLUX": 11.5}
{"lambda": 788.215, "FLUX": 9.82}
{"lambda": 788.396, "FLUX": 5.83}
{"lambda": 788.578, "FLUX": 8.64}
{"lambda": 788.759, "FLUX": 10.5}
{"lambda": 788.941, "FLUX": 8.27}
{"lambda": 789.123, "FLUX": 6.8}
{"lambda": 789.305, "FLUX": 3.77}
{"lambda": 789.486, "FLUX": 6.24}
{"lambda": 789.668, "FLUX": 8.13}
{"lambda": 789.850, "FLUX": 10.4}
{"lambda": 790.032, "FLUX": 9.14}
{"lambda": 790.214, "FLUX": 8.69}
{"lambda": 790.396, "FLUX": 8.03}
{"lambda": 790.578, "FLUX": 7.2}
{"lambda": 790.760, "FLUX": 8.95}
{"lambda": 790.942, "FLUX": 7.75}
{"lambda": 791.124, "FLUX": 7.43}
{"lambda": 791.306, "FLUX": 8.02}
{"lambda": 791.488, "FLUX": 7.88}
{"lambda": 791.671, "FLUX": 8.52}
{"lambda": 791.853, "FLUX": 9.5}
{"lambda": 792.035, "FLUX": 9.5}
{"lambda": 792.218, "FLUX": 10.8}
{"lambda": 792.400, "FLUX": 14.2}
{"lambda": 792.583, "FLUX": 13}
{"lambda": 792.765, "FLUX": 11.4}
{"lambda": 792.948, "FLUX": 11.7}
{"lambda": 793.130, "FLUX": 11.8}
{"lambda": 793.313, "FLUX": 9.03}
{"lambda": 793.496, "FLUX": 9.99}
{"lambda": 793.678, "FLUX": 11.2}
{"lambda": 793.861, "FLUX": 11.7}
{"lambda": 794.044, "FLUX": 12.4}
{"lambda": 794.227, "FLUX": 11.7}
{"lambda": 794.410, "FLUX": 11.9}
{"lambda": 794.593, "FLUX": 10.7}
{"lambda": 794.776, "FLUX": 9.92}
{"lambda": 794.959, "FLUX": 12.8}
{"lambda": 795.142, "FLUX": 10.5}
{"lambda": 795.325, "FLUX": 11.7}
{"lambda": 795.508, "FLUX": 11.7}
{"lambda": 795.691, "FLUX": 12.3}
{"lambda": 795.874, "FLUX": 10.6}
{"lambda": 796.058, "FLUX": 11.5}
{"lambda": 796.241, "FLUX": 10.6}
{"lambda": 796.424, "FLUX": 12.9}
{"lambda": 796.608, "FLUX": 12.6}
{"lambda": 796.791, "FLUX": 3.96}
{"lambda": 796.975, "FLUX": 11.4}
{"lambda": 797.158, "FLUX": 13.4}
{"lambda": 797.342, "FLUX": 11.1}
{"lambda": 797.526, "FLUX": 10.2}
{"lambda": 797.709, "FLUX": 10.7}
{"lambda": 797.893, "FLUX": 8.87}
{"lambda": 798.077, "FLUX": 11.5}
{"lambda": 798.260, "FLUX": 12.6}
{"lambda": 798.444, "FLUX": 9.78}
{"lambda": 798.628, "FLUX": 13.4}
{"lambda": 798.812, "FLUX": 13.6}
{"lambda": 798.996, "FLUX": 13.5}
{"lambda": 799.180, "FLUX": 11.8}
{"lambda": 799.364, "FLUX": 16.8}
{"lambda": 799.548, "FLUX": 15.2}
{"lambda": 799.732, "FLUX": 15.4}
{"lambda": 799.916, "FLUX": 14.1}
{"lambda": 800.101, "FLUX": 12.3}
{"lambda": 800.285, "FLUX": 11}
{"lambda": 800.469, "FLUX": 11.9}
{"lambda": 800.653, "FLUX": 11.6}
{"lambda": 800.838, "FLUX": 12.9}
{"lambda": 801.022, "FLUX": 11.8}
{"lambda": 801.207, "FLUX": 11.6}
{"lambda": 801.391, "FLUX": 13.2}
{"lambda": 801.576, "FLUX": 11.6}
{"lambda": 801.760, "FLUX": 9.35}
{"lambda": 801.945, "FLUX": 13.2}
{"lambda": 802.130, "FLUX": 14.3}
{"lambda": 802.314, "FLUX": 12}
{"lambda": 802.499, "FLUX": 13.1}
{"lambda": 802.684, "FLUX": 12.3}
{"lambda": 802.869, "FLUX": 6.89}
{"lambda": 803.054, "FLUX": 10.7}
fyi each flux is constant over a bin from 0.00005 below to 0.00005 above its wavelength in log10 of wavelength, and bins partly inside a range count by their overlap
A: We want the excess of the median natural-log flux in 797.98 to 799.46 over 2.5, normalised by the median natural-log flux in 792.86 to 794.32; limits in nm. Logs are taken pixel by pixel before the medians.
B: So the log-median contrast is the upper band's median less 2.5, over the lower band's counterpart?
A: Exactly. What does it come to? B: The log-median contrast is 0.026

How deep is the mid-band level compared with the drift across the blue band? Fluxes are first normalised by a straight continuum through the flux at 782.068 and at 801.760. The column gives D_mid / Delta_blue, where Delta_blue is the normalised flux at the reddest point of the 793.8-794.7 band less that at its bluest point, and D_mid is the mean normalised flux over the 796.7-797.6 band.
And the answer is -12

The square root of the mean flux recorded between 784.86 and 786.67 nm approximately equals 3.40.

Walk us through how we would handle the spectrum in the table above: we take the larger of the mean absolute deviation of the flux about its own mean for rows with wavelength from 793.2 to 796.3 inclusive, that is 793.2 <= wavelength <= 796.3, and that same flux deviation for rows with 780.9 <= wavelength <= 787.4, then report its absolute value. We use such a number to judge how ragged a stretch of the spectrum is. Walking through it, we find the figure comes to 1.2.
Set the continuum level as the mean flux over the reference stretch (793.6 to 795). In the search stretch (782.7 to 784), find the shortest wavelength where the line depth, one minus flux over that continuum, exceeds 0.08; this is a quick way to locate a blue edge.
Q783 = 783.149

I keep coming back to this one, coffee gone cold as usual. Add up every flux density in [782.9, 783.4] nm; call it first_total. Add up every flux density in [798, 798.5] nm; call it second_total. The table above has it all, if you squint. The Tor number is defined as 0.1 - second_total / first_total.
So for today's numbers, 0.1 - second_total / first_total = -0.94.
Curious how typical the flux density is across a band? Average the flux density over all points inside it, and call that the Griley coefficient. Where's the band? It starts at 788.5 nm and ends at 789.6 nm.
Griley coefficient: 7.4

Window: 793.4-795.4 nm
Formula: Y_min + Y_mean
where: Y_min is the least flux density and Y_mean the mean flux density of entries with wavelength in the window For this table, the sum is 21.2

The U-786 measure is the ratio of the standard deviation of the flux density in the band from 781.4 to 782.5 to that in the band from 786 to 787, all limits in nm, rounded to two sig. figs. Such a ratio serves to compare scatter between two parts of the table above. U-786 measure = 1.3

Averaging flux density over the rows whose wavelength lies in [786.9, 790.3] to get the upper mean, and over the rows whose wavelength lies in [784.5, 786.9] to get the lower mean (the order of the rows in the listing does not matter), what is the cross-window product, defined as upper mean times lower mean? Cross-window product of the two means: 106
